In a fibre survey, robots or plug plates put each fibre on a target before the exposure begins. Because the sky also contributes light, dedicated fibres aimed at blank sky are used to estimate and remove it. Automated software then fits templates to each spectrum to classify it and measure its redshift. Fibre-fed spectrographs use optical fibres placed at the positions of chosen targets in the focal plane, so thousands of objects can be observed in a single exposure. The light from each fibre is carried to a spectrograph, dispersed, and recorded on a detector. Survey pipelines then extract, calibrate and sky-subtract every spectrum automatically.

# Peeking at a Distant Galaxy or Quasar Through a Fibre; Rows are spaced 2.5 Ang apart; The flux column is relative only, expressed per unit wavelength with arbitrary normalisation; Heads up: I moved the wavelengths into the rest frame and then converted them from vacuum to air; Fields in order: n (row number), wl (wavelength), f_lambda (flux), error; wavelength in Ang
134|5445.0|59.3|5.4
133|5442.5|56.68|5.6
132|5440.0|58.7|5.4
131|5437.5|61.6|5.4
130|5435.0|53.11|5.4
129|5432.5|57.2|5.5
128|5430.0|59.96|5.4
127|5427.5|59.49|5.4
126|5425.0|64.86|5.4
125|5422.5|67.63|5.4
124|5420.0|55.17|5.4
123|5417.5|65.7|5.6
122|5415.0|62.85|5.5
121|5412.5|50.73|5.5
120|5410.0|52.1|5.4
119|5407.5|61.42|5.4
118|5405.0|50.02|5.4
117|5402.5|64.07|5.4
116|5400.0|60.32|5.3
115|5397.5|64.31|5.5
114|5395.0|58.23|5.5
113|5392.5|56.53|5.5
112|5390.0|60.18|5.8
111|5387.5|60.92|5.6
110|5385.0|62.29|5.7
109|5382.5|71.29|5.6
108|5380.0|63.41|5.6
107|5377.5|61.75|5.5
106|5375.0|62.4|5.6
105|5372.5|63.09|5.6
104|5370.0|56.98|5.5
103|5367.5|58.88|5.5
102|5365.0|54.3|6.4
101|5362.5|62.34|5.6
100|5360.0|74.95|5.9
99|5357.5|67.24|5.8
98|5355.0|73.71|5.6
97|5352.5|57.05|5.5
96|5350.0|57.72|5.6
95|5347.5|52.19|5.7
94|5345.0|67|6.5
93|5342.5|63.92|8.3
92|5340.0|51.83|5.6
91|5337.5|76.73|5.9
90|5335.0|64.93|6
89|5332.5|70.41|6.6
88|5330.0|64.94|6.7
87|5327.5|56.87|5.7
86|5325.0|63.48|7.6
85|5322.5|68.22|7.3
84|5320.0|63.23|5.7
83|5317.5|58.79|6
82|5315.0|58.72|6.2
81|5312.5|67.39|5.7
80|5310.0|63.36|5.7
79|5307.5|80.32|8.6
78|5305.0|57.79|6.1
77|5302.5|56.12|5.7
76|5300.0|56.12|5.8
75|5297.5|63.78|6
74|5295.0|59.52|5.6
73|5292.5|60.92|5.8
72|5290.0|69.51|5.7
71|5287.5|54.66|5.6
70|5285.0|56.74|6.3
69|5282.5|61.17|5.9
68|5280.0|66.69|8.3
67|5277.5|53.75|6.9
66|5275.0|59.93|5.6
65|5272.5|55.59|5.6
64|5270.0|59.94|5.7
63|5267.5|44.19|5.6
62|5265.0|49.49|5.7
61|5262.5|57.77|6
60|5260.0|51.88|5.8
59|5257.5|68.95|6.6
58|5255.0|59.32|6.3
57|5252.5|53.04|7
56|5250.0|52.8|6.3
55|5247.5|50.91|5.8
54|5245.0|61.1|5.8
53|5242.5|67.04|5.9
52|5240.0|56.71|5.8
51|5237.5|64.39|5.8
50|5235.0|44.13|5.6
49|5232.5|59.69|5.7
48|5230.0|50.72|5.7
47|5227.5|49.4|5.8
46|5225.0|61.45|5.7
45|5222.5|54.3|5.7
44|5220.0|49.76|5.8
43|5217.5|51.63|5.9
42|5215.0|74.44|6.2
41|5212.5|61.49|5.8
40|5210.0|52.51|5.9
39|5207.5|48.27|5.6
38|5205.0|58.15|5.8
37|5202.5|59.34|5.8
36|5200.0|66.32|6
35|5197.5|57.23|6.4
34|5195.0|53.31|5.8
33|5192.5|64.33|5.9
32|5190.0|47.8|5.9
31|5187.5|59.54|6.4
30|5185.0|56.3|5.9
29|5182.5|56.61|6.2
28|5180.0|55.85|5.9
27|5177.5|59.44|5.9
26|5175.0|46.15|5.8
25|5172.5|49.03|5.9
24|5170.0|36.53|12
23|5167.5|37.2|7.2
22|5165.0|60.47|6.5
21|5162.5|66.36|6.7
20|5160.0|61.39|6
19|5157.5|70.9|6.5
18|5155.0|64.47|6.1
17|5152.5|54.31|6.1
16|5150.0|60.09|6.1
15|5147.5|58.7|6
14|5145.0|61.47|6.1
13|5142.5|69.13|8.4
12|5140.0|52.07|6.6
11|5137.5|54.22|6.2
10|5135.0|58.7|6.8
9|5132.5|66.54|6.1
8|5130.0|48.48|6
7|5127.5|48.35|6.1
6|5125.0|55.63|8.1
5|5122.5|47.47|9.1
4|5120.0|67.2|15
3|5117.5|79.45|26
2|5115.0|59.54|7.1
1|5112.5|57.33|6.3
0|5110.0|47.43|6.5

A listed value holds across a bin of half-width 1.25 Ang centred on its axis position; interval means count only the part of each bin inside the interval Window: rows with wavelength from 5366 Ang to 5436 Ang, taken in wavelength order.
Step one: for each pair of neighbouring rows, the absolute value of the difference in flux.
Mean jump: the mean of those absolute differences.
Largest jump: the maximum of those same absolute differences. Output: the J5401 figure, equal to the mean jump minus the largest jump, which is -8.9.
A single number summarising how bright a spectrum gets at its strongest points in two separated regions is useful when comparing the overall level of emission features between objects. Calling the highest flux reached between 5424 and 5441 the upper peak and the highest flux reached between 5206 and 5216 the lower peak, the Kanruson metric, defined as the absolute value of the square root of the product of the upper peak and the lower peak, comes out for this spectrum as 69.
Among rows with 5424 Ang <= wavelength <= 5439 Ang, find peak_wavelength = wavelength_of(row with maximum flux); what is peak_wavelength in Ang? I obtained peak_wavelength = 5425.0 Ang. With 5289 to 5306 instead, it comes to 5290.0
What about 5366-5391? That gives 5382.5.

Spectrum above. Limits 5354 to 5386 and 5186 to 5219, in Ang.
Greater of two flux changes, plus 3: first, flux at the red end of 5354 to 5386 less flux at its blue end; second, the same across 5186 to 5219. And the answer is -5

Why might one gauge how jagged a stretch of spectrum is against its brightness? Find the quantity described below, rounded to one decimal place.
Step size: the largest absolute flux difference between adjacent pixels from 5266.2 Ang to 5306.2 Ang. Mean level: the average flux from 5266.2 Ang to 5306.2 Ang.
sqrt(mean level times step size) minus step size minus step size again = -1.1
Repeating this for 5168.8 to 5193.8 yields -3.4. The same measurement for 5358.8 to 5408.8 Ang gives 1.3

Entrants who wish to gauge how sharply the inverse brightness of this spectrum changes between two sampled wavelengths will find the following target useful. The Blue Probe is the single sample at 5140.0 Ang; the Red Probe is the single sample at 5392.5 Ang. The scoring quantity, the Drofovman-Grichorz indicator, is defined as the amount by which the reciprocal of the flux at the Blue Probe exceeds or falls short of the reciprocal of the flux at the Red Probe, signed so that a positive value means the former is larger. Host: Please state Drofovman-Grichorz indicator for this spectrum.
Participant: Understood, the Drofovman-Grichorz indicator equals 0.0015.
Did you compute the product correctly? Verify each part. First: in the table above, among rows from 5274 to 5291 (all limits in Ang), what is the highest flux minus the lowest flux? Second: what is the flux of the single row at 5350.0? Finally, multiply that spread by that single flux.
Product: 910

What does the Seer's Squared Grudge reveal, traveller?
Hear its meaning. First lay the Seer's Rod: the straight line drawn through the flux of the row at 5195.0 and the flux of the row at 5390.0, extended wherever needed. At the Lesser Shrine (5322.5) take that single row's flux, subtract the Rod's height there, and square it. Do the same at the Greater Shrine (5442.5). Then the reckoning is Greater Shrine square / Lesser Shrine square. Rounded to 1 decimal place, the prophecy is 0.3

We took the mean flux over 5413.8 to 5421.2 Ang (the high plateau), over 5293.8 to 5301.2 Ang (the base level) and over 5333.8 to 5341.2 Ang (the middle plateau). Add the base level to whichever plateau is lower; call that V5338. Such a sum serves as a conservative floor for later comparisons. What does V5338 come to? 121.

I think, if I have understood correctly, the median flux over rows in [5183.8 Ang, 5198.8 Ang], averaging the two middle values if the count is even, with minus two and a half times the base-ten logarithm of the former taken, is -4.39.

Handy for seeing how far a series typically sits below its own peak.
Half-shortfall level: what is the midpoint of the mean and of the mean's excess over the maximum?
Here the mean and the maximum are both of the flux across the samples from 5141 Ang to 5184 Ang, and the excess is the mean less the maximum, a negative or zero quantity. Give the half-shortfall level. 21.5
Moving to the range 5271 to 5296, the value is 25.1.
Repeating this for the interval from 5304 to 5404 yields 22.9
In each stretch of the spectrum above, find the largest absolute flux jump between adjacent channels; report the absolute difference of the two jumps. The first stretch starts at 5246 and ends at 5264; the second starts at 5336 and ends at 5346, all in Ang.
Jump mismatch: 8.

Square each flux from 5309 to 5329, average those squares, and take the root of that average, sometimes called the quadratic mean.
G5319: 62.6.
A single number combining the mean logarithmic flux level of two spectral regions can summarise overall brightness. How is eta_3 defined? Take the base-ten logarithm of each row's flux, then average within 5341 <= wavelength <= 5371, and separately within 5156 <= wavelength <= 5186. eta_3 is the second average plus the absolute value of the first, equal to 3.52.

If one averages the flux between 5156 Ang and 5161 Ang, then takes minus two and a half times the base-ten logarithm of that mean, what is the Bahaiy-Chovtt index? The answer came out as -4.55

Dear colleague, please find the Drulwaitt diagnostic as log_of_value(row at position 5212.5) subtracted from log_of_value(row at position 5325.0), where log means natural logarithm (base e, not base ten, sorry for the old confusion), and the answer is 0.03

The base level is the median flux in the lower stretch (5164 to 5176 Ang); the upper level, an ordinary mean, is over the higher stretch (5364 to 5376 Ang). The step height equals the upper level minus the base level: 13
